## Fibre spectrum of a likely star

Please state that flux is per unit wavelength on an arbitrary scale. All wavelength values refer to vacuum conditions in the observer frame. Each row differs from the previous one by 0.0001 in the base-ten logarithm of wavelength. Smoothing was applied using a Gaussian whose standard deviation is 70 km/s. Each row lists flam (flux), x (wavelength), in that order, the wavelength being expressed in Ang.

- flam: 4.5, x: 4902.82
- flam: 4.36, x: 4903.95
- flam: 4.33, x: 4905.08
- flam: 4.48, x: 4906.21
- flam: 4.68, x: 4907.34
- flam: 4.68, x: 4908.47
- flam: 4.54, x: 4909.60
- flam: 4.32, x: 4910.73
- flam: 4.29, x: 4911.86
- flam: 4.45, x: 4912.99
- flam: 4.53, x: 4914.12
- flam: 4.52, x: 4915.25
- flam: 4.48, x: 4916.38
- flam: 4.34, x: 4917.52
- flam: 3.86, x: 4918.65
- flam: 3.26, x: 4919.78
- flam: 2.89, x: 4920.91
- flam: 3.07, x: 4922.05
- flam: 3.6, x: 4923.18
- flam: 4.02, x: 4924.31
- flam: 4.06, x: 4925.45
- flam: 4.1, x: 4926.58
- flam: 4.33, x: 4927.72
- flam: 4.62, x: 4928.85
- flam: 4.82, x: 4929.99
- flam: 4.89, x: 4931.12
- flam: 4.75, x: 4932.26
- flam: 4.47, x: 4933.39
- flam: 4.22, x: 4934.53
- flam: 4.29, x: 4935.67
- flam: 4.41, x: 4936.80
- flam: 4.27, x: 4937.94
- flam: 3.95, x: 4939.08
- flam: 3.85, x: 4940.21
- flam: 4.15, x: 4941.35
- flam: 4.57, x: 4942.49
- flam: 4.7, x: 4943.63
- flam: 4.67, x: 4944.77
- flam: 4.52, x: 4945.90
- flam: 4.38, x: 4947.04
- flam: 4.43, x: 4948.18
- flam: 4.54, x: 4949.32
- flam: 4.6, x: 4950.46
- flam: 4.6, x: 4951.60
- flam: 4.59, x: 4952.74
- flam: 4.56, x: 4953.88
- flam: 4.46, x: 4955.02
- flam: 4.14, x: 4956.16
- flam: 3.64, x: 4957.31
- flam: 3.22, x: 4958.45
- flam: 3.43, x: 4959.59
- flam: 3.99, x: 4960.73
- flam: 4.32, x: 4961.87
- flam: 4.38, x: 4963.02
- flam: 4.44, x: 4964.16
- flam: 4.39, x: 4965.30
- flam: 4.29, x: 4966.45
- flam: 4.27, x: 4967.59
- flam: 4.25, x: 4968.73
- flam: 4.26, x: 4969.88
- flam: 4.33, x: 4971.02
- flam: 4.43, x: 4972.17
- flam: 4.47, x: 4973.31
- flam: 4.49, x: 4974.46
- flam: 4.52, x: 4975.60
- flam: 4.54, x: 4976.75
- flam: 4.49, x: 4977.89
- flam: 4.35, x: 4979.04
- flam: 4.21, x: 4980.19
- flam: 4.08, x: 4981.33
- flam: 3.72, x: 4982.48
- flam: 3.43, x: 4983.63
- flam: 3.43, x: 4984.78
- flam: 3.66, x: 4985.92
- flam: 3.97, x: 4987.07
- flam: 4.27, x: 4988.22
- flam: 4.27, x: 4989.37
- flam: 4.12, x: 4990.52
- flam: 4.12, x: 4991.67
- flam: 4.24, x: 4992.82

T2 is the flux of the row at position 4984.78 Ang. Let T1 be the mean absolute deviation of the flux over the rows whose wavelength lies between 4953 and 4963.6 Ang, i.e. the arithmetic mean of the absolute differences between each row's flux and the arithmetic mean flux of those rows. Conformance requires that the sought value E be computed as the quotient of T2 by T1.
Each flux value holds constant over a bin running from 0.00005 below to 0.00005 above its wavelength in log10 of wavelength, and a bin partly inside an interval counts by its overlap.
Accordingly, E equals 9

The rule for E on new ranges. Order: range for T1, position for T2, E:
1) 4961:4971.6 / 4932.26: 90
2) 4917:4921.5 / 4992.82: 8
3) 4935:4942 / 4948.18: 26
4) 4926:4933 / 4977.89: 18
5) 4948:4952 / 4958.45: 56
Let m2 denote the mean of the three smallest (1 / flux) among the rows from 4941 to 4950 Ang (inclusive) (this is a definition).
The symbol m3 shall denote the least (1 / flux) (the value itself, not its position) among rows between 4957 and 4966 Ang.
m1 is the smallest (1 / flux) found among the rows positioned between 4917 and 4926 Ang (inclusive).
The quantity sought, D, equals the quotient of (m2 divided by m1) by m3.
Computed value 4.15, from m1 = 0.230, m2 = 0.215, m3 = 0.225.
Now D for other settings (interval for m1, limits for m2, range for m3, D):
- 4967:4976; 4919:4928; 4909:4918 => 4.93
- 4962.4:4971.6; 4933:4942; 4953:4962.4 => 4.61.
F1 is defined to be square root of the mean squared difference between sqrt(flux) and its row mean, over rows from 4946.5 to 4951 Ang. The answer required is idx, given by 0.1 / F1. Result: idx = 4.9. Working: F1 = 0.02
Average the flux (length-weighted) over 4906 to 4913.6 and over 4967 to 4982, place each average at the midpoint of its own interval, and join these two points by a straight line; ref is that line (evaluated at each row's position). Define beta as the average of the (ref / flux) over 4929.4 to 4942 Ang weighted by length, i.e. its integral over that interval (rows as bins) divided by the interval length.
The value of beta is 1.02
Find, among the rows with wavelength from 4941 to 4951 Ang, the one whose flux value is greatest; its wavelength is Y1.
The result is 4943.63 Ang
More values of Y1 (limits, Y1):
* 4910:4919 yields 4914.12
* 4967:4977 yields 4976.75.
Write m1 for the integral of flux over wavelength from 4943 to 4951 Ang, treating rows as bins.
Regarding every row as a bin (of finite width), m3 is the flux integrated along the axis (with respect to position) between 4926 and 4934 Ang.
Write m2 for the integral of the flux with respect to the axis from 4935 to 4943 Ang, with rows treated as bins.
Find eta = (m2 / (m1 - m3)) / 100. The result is -2.54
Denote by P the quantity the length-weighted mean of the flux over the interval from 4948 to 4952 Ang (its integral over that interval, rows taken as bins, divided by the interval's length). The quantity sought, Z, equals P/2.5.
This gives 1.82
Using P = 4.55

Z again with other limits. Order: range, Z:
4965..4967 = 1.73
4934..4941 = 1.67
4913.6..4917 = 1.80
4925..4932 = 1.80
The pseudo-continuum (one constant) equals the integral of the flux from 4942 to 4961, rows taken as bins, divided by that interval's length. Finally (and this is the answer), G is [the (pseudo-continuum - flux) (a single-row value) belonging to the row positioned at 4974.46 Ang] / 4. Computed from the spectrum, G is -0.05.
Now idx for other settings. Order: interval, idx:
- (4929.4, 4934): 2.7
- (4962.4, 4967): 7.7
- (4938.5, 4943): 1.5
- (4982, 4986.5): 2.9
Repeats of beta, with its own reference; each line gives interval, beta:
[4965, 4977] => 1.00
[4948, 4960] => 1.06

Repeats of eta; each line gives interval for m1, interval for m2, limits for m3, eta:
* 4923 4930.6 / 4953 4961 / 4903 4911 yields -0.09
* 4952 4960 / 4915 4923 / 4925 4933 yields -0.08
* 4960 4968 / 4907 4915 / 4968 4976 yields -0.41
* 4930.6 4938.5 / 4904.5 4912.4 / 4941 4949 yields -0.50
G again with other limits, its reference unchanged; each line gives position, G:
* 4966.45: 0.00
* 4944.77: -0.09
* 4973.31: -0.04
